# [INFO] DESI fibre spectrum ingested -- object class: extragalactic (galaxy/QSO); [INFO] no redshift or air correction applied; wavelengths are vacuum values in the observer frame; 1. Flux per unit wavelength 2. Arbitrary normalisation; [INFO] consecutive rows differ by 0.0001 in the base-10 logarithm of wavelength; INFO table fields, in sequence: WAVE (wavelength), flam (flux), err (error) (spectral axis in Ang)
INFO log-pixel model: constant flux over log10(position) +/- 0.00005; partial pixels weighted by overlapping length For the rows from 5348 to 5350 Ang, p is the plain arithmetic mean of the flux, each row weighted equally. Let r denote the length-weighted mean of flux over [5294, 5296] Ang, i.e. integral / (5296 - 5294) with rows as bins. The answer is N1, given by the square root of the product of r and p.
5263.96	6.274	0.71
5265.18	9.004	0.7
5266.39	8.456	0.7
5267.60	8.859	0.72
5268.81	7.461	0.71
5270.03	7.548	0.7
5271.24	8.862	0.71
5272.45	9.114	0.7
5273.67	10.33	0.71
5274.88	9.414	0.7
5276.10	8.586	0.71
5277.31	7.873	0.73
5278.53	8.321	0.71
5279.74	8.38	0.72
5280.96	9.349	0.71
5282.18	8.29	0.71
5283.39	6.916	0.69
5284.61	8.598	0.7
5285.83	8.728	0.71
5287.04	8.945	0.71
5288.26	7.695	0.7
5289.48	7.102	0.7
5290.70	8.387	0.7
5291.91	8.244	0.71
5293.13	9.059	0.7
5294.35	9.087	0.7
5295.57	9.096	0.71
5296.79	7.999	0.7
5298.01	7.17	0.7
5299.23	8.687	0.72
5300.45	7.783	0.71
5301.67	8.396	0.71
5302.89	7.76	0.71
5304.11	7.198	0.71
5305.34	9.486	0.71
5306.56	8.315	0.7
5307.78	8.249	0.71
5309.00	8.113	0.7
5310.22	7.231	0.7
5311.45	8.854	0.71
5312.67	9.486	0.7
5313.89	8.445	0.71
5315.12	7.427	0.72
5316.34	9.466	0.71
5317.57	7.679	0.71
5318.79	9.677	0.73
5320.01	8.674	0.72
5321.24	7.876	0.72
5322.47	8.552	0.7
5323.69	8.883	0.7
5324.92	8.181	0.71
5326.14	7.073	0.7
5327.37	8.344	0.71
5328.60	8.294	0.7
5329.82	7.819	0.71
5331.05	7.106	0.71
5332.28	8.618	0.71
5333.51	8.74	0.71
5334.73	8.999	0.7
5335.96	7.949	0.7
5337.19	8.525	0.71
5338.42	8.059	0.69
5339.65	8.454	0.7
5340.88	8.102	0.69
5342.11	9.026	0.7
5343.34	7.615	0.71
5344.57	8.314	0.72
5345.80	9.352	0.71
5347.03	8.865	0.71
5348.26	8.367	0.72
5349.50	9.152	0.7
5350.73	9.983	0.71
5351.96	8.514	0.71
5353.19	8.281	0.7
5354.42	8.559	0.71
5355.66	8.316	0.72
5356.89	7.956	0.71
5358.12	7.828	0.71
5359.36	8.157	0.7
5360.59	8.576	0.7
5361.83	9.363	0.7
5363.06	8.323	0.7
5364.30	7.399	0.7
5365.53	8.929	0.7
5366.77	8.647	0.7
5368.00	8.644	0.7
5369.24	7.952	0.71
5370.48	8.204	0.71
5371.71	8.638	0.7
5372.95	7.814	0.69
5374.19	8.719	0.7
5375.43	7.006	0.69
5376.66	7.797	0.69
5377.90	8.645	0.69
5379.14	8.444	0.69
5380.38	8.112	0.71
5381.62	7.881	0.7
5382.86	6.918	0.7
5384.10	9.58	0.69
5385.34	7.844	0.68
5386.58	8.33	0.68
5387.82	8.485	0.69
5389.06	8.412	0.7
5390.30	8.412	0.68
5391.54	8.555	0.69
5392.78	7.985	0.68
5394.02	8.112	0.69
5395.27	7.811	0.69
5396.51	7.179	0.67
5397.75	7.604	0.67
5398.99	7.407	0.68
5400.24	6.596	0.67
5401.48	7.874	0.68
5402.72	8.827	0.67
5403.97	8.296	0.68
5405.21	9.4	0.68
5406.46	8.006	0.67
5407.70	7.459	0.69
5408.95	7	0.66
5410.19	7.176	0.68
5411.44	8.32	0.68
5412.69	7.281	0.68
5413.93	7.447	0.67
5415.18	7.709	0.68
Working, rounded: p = 8.76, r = 9.1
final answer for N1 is 8.9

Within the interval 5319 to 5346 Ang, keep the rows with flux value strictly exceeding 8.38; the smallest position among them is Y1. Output 5320.01 Ang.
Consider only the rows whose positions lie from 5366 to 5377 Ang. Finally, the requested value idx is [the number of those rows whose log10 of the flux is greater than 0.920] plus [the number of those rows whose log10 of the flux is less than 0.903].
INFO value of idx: 8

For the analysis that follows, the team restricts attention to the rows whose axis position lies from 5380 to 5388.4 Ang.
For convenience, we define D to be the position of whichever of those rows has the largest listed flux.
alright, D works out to 5384.10 Ang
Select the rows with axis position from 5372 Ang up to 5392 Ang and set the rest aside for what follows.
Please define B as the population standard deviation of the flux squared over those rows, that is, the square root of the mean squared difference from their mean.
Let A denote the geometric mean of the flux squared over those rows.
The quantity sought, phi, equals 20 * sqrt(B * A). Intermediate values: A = 67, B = 10.3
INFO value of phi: 523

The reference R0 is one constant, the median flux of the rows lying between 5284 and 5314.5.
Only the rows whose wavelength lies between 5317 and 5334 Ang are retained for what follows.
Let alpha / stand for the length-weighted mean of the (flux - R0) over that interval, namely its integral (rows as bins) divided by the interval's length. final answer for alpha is -0.14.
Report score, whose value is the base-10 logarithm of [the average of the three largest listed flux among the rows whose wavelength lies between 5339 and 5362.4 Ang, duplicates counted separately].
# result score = 0.981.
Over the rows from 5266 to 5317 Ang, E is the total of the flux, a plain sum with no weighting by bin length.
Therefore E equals 353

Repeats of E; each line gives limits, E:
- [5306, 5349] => 293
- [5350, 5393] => 291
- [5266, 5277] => 79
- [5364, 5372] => 58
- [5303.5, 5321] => 118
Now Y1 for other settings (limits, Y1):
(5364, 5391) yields 5365.53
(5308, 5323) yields 5311.45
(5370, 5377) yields 5371.71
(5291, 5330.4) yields 5293.13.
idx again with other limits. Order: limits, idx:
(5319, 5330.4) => 7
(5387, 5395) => 5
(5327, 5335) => 6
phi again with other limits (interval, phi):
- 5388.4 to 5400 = 424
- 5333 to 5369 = 523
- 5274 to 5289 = 558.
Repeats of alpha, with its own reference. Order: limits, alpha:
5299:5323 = -0.02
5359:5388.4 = -0.12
